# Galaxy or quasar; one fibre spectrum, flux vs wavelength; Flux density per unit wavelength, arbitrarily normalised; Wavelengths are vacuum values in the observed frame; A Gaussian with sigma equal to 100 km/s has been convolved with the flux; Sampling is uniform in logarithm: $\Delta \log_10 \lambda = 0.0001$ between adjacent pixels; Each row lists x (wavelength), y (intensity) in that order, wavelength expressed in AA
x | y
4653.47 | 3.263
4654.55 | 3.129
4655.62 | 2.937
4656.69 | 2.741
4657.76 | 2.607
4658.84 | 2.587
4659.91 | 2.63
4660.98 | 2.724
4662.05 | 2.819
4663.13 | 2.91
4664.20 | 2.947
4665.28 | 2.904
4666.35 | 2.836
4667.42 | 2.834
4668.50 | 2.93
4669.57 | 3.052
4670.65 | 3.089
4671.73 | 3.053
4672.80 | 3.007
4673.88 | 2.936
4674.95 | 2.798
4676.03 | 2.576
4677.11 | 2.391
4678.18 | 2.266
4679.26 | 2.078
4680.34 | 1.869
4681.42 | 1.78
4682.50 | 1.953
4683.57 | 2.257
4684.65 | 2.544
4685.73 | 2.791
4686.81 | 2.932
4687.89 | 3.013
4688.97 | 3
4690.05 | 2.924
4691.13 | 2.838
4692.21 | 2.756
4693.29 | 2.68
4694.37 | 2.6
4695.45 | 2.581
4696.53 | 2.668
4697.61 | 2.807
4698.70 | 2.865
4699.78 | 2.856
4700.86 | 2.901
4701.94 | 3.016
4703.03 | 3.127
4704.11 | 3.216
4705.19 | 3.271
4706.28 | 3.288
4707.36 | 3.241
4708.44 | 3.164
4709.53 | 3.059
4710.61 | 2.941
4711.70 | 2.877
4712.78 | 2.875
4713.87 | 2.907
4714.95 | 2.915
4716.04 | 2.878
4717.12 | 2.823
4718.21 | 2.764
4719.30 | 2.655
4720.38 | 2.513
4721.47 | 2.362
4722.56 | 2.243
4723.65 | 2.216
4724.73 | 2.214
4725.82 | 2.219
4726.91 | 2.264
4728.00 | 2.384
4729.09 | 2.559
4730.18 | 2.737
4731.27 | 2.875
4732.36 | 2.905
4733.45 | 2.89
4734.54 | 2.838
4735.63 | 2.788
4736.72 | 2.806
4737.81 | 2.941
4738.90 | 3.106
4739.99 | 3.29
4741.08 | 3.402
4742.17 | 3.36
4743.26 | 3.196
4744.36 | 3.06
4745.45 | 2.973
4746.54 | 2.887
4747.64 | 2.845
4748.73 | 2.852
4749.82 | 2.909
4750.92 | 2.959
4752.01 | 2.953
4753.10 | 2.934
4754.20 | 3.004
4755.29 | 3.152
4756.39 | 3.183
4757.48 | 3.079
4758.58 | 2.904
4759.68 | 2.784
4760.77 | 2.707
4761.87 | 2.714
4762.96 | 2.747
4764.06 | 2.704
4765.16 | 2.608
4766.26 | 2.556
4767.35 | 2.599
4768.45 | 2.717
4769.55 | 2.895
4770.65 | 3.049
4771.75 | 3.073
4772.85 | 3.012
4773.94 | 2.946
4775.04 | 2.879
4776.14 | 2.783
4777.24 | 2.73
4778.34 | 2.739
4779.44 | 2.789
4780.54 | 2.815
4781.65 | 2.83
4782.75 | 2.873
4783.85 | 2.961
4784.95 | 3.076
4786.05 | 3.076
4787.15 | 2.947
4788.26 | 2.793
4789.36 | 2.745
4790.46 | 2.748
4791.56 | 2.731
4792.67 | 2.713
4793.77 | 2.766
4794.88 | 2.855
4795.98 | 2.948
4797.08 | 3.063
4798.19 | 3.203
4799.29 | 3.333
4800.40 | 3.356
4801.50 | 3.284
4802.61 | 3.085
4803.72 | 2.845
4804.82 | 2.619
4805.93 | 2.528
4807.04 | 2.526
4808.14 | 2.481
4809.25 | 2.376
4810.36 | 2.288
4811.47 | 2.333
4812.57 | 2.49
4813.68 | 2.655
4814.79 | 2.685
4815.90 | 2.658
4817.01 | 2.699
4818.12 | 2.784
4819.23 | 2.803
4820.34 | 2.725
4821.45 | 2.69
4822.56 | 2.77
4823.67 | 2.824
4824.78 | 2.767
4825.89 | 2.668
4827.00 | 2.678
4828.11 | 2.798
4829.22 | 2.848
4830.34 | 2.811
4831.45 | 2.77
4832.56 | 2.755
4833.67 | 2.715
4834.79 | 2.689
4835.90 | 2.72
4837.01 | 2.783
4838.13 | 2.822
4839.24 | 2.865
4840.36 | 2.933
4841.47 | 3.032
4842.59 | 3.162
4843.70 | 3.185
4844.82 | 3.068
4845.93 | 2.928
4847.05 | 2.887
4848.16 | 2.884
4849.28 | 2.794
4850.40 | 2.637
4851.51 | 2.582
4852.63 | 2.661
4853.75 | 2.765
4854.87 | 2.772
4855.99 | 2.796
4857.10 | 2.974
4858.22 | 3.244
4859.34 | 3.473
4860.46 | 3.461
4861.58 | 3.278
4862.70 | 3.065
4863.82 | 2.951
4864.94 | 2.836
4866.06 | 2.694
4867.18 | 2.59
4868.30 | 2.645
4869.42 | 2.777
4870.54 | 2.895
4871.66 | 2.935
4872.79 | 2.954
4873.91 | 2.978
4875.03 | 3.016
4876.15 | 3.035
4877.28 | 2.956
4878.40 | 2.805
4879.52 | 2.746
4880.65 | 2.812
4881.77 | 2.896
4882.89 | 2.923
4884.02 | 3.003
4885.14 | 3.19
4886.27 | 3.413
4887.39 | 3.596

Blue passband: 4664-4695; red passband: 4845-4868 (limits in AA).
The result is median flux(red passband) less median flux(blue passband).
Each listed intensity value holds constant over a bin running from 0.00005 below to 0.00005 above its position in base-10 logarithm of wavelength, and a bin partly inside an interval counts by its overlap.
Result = 0.03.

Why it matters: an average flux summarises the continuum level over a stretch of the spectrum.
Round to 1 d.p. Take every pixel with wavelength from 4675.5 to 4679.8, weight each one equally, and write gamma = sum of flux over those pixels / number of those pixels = 2.3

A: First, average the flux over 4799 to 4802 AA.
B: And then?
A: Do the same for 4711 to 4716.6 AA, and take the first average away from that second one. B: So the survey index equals -0.43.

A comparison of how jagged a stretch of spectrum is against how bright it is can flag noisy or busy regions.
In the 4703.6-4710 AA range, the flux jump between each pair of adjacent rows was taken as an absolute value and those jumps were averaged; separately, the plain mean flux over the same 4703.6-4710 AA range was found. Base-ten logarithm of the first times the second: -0.71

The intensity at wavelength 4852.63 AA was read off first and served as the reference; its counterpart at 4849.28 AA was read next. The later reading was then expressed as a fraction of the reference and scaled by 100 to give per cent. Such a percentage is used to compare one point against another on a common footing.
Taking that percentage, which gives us 105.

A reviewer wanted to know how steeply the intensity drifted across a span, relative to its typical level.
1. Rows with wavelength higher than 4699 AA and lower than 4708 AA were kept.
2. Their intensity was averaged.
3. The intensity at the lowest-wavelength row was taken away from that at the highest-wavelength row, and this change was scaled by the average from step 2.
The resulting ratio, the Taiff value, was 0.12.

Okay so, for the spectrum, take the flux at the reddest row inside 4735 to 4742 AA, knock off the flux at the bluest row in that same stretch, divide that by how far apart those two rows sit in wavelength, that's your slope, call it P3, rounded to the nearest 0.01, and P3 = 0.11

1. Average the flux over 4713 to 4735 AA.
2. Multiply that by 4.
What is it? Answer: 10.4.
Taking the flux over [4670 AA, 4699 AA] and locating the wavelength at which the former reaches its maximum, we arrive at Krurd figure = 4670.65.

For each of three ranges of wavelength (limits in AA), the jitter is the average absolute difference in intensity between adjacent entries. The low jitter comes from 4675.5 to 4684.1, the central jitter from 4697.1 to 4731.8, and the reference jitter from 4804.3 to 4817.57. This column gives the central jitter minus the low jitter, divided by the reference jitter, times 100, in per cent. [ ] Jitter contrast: -148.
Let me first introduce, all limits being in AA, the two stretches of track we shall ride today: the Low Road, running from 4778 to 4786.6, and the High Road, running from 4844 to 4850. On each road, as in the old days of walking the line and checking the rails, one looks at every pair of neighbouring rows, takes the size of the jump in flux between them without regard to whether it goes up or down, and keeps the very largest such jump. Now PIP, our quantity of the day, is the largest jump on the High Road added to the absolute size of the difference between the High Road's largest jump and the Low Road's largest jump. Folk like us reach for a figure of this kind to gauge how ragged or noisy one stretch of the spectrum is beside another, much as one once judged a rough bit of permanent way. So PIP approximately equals 0.165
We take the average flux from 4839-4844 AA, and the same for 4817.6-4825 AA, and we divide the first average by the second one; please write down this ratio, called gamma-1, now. 1.10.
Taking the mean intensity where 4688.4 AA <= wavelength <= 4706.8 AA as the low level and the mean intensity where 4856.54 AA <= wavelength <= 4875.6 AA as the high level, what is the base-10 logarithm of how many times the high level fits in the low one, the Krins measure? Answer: -0.012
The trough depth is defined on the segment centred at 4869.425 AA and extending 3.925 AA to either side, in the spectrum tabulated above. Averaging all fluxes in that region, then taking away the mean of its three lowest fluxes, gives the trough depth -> 0.141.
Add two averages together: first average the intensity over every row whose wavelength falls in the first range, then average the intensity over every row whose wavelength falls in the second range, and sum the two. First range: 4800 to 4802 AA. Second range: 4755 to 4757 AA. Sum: 6.49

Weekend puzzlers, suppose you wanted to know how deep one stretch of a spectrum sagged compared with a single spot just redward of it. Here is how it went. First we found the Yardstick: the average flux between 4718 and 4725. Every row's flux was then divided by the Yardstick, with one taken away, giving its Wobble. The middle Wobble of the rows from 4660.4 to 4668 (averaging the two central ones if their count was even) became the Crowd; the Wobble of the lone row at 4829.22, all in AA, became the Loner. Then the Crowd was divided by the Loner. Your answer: 1.0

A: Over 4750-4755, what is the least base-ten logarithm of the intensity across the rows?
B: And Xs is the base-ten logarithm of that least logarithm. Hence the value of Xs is -0.33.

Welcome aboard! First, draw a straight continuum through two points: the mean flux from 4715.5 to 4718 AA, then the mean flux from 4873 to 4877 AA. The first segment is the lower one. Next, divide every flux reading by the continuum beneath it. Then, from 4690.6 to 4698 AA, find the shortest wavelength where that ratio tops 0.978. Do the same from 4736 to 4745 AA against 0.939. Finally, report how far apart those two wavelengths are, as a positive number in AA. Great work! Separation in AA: 45.6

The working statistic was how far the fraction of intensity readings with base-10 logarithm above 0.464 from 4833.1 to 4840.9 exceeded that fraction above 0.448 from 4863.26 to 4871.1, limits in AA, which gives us -0.3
